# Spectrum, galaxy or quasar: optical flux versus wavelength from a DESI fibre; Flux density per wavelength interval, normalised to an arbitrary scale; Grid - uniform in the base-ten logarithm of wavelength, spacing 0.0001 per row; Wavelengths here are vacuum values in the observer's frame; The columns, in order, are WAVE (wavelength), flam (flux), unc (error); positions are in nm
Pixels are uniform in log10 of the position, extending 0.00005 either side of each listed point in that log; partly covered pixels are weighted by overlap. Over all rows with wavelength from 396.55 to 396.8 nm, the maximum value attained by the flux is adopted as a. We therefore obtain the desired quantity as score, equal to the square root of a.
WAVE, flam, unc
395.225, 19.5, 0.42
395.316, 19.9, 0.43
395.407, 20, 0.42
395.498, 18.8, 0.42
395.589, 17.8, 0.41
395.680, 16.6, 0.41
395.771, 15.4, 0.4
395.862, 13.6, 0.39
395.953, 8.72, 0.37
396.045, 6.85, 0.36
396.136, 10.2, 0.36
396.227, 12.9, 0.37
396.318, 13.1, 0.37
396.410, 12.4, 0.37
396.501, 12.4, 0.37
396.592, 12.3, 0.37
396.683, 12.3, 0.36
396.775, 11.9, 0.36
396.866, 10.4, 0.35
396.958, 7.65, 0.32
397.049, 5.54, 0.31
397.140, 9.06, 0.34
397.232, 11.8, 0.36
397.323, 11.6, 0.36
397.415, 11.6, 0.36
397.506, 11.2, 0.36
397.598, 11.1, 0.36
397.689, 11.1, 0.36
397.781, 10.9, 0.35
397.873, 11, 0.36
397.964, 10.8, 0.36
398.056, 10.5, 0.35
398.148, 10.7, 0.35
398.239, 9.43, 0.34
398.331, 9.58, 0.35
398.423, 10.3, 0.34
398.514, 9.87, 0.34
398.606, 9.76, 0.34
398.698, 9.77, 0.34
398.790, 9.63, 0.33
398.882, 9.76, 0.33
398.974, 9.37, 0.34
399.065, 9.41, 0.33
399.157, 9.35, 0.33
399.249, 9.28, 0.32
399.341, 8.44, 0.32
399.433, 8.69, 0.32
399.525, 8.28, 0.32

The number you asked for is 3.5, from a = 12.3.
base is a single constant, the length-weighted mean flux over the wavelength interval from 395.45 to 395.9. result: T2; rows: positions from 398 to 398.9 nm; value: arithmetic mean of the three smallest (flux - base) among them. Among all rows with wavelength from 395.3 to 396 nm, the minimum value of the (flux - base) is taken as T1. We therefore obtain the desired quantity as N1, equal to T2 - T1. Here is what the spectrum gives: 0.8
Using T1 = -7.8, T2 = -7.0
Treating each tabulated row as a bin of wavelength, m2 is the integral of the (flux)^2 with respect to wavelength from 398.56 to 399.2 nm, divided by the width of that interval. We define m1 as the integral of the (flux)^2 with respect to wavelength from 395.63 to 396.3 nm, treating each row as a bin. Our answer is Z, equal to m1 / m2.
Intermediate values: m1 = 106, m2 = 92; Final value 1.15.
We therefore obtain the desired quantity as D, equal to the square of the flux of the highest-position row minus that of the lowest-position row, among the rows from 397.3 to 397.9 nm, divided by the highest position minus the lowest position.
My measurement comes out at -25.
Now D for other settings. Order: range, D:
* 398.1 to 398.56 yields -47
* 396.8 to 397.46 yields 48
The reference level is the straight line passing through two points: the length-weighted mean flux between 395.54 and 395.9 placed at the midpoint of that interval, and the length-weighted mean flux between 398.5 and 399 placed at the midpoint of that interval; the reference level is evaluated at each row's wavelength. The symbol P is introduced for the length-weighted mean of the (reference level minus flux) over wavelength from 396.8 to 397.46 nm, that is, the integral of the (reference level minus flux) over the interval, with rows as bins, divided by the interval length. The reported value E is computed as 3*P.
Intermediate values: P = 3.3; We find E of 9.9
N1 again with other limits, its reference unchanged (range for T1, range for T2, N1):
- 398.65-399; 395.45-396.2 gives -0.8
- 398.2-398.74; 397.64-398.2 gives 1.2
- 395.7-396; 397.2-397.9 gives 2.3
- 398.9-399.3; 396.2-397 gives 0.7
